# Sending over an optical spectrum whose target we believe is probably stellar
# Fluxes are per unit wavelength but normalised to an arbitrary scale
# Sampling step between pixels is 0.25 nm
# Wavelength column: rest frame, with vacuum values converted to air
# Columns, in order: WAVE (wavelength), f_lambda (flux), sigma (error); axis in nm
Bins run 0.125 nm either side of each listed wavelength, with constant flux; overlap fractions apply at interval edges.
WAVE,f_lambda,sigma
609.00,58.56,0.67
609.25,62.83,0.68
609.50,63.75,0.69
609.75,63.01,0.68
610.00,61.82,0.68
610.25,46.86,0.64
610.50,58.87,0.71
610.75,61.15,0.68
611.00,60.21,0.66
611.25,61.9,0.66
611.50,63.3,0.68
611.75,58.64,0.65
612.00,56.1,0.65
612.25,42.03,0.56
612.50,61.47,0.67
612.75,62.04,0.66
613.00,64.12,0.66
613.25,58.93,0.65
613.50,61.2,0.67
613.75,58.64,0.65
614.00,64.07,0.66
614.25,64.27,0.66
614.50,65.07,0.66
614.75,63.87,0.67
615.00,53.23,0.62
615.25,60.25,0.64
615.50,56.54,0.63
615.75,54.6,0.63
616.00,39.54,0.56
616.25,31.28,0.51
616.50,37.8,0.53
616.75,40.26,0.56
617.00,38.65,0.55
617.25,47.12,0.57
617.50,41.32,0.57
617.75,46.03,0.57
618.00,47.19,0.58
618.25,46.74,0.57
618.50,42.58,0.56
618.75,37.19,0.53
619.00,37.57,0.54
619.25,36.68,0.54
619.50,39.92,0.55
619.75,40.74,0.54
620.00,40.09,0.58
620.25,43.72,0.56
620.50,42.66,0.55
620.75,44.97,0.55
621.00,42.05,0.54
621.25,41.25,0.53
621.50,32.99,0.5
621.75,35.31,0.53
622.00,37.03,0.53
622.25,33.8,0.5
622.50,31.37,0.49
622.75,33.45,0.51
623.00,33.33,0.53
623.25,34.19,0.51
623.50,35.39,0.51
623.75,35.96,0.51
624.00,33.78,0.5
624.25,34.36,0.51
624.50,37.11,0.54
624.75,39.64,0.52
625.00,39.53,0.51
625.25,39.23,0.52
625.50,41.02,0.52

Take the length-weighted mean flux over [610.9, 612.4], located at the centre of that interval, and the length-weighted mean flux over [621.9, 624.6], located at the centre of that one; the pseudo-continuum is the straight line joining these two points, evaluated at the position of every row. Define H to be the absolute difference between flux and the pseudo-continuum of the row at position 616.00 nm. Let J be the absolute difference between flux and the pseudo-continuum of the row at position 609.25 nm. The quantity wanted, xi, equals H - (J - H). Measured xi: 17.0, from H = 9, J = 1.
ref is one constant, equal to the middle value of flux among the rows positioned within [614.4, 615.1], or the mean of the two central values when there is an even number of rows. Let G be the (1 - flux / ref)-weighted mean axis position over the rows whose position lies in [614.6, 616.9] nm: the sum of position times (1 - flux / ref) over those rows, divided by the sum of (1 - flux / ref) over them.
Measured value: 616.14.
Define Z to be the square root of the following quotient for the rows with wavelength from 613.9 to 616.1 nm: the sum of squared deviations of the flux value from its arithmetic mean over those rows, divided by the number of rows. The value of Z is 7.8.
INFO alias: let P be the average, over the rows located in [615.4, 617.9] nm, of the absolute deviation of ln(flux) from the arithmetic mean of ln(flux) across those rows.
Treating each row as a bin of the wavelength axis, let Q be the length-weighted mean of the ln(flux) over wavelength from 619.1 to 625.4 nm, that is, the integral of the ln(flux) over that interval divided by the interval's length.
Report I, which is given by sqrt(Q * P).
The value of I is 0.71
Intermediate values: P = 0.140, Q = 3.62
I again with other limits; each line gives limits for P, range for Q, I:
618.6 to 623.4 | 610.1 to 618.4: 0.60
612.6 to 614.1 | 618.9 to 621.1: 0.34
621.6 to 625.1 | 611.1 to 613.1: 0.46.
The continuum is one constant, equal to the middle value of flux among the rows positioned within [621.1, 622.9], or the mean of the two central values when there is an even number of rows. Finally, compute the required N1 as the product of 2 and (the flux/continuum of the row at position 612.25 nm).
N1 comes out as 2.49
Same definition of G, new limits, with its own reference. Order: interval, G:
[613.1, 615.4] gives 614.32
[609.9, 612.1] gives 610.88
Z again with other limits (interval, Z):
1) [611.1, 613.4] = 6.4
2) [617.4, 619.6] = 4.0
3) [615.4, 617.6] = 7.7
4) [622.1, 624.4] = 1.2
